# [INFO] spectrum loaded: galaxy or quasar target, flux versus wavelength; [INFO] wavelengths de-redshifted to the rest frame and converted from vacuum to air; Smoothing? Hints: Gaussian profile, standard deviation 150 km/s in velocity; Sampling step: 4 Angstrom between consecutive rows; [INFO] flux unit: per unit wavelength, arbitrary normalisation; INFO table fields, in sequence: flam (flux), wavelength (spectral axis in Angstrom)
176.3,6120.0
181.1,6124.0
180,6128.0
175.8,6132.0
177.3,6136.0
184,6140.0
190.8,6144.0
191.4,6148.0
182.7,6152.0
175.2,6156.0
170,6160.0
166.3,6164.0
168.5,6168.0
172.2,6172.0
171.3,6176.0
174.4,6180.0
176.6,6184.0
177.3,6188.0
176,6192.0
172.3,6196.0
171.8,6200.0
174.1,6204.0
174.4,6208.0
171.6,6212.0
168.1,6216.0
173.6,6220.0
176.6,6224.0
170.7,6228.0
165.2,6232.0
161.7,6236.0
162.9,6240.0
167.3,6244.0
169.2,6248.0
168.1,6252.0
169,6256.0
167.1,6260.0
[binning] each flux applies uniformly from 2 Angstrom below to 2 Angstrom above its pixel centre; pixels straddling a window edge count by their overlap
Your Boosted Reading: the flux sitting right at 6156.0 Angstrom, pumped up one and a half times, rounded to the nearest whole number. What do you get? 263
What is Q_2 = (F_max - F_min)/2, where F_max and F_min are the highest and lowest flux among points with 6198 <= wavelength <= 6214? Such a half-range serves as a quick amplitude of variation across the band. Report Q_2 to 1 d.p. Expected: 1.4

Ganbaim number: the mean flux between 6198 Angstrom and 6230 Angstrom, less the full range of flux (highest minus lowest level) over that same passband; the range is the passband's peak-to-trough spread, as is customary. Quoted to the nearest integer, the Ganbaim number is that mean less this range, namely 164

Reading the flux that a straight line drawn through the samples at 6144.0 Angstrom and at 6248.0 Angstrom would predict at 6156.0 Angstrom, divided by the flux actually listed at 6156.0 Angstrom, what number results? 1.07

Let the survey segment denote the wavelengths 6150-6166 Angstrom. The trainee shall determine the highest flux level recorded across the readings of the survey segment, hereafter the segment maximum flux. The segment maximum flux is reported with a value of 182.7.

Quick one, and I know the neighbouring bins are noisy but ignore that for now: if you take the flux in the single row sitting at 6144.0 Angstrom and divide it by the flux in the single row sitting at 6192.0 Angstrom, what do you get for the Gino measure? 1.08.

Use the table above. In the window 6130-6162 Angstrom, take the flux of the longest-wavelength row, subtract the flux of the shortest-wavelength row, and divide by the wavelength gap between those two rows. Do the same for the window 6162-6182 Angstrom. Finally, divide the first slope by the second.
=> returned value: -0.4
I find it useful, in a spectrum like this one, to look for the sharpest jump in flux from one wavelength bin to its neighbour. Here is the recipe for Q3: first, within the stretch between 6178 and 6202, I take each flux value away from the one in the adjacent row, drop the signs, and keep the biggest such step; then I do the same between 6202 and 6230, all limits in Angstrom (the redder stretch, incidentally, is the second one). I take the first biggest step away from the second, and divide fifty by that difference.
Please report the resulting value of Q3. 23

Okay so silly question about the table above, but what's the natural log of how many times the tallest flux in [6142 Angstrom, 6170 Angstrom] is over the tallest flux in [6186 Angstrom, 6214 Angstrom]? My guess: 0.077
